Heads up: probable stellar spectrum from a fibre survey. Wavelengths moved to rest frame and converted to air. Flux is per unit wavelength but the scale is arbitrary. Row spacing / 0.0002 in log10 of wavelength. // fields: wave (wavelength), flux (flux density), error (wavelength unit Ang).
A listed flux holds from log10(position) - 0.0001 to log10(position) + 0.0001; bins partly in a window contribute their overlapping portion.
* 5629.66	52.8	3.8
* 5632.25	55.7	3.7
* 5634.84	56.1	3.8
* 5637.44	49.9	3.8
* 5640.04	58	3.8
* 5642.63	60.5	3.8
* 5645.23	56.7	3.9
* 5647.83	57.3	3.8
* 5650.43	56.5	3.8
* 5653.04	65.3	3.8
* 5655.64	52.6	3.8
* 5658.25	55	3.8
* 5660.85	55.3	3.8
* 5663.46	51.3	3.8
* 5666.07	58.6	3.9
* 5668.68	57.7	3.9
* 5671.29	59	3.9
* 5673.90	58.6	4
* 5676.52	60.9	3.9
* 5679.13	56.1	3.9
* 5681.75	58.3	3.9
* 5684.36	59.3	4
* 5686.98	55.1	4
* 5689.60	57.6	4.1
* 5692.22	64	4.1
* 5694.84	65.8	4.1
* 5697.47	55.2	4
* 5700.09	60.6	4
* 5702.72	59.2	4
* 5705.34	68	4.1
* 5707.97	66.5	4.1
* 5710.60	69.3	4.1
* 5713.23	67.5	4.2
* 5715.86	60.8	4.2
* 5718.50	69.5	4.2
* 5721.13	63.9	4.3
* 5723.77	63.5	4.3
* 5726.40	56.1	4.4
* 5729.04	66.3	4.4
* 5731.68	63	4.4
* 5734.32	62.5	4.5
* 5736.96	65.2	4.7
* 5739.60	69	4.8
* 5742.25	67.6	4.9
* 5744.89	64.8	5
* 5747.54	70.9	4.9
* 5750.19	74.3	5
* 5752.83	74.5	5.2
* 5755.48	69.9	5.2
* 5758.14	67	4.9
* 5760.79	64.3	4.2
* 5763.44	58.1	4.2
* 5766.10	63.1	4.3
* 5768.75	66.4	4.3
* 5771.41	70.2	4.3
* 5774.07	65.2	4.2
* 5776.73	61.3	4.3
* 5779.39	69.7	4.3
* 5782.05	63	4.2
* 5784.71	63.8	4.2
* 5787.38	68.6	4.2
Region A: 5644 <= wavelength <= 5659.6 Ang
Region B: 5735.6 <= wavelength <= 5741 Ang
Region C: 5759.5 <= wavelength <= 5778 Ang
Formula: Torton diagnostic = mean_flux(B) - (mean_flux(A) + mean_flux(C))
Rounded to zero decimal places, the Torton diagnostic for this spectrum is -54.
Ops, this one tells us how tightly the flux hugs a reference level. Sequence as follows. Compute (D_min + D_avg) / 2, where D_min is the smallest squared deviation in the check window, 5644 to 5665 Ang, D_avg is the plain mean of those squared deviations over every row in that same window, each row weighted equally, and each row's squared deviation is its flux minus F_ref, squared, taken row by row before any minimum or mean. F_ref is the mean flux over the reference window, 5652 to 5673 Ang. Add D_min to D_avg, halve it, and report 8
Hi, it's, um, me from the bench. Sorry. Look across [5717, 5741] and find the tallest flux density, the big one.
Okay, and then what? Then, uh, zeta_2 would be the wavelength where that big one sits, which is 5718.50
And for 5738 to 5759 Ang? 5752.83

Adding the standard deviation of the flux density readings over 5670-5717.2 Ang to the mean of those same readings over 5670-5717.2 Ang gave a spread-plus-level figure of 66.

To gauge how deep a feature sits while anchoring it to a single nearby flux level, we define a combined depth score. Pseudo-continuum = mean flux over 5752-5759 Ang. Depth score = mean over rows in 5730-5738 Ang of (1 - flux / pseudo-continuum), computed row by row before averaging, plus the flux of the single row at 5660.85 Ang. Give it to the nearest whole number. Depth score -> 55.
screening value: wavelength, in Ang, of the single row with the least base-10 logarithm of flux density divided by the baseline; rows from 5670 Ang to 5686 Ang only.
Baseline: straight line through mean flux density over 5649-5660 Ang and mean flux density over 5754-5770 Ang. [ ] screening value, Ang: 5679.13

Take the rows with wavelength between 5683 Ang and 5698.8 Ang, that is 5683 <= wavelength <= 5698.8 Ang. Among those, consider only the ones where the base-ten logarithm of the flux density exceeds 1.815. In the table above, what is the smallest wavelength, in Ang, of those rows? 5694.84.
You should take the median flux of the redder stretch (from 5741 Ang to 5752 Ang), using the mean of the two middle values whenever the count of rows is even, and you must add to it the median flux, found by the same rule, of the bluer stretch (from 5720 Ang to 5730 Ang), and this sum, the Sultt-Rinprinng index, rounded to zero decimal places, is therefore 133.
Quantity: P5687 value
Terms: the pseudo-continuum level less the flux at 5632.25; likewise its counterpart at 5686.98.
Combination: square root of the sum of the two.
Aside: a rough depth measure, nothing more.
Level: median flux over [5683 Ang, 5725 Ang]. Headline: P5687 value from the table 4.1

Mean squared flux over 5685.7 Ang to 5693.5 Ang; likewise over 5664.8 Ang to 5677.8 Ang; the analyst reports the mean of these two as 3480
